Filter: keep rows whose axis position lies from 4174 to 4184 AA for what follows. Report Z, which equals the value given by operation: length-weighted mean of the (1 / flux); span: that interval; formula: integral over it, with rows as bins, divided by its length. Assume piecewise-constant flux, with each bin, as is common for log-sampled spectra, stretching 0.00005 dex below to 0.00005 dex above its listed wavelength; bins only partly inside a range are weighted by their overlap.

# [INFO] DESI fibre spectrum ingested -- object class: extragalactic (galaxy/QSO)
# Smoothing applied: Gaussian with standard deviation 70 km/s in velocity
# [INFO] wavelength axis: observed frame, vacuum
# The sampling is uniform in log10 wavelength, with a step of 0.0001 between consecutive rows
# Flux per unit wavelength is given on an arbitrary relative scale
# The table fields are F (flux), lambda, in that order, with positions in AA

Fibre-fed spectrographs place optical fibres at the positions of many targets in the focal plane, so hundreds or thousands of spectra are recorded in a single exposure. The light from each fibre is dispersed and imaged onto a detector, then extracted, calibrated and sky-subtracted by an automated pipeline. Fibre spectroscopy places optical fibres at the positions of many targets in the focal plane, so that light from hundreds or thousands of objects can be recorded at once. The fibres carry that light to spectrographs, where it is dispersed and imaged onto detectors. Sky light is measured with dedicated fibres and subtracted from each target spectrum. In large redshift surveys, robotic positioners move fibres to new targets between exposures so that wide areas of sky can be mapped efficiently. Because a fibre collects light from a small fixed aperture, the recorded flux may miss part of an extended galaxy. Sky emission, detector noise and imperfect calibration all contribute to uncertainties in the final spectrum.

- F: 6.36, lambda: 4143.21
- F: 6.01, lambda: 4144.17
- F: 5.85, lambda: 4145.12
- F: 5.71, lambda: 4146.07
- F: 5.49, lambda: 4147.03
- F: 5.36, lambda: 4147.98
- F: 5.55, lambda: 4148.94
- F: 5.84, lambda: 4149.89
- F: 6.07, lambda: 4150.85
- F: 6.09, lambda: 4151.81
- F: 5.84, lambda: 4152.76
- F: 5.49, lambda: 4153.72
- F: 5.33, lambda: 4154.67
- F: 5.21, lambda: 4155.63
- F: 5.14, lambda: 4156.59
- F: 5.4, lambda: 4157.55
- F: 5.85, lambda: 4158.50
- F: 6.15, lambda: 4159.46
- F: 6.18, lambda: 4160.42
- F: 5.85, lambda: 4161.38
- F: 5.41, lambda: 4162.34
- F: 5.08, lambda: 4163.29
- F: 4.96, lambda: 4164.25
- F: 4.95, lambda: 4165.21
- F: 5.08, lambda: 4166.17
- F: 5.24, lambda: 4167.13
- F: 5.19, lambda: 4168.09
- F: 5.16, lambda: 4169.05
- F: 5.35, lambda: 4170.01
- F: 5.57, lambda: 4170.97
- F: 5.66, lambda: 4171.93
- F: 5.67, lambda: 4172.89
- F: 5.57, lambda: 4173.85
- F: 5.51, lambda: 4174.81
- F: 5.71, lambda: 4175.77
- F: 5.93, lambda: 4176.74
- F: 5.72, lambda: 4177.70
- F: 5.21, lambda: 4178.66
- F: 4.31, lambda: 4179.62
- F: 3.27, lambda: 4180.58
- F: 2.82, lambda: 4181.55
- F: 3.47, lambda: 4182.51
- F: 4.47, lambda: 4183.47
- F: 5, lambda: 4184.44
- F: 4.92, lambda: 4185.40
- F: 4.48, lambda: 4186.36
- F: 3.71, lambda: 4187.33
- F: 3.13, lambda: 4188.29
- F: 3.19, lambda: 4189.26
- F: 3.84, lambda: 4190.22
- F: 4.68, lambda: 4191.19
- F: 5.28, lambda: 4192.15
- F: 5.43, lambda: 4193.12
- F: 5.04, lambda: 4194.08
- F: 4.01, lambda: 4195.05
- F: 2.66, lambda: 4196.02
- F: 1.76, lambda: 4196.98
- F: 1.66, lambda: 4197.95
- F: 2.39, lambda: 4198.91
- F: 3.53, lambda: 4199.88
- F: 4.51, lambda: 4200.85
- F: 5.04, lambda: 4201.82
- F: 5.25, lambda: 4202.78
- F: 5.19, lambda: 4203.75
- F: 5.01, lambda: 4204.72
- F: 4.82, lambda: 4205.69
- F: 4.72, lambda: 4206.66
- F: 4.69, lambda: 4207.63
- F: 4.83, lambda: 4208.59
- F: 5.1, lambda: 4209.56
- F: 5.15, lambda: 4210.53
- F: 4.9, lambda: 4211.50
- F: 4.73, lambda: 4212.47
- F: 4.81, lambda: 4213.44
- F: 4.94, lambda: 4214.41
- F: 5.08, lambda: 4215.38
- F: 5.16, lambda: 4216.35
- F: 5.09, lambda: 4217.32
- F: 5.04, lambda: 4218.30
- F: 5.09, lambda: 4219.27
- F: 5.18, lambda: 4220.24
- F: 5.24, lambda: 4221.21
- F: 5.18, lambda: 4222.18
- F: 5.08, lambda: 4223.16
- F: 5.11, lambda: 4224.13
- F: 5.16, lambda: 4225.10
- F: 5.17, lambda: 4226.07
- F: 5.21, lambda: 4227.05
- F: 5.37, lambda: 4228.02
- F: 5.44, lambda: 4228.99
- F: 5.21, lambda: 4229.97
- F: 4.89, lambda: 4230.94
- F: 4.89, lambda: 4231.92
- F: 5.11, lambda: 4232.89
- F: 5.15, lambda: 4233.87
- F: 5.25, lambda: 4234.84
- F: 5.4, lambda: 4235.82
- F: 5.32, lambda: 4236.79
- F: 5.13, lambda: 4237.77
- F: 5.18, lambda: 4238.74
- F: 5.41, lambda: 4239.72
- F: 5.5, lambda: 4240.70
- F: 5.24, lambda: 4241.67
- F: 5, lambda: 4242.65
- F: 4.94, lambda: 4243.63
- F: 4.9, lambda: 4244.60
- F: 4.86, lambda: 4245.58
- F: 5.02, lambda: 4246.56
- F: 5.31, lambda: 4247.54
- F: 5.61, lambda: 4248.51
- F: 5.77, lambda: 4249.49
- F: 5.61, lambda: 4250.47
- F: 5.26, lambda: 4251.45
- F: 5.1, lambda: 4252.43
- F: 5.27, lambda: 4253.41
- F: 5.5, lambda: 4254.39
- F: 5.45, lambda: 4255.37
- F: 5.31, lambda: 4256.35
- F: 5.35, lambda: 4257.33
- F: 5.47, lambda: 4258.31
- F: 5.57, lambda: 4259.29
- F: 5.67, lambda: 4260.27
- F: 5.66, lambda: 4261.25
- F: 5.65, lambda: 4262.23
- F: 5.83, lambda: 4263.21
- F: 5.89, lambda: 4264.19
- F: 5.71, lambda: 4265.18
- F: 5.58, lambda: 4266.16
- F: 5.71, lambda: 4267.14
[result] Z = 0.228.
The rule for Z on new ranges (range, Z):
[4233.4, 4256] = 0.190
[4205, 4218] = 0.203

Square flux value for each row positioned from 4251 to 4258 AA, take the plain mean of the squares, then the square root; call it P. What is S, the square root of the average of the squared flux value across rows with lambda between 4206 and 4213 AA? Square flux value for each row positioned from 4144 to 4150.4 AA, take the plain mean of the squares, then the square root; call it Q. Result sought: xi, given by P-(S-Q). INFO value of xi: 6.1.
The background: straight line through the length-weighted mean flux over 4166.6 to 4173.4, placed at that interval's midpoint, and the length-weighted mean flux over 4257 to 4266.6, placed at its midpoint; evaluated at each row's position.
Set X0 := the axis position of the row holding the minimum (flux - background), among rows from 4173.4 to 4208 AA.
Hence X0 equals 4197.95 AA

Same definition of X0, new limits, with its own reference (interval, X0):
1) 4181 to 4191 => 4181.55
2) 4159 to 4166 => 4165.21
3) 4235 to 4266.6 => 4245.58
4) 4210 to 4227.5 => 4212.47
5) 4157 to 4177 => 4165.21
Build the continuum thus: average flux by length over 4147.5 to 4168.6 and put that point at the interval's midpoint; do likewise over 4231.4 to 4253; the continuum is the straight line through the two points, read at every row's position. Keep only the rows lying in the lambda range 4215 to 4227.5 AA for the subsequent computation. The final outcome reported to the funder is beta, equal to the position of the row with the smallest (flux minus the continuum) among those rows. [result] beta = 4218.30 AA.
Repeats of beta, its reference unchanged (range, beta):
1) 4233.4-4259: 4245.58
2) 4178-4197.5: 4196.98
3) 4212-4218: 4212.47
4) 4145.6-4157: 4156.59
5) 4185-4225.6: 4197.95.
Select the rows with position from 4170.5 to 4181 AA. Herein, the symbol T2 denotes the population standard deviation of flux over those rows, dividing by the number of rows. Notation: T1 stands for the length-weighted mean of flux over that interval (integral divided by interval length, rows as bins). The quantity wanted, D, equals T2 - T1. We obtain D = -4.5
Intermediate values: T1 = 5.30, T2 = 0.76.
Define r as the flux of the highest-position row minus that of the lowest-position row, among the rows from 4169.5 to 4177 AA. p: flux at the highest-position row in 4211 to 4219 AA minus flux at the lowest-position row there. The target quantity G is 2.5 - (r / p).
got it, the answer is -2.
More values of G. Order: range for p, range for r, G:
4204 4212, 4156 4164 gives 2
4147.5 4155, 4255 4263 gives 9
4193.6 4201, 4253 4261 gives 3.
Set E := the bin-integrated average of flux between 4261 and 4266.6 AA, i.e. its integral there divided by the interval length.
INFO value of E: 5.72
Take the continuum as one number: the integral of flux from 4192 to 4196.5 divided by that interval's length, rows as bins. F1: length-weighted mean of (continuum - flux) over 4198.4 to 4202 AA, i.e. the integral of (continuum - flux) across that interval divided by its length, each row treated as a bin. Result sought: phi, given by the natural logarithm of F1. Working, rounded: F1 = 0.7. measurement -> -0.4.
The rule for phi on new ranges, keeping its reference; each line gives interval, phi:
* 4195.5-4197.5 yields 0.8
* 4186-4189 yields -0.3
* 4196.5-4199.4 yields 0.9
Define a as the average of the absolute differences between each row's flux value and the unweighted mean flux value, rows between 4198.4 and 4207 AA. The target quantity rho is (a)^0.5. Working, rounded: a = 0.7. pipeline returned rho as 0.8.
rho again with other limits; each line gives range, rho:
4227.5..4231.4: 0.4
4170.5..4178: 0.3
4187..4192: 0.7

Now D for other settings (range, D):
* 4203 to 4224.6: -4.8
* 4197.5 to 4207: -3.0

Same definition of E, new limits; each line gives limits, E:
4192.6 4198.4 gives 3.44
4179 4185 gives 3.94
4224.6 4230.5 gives 5.26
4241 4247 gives 5.01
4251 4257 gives 5.31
